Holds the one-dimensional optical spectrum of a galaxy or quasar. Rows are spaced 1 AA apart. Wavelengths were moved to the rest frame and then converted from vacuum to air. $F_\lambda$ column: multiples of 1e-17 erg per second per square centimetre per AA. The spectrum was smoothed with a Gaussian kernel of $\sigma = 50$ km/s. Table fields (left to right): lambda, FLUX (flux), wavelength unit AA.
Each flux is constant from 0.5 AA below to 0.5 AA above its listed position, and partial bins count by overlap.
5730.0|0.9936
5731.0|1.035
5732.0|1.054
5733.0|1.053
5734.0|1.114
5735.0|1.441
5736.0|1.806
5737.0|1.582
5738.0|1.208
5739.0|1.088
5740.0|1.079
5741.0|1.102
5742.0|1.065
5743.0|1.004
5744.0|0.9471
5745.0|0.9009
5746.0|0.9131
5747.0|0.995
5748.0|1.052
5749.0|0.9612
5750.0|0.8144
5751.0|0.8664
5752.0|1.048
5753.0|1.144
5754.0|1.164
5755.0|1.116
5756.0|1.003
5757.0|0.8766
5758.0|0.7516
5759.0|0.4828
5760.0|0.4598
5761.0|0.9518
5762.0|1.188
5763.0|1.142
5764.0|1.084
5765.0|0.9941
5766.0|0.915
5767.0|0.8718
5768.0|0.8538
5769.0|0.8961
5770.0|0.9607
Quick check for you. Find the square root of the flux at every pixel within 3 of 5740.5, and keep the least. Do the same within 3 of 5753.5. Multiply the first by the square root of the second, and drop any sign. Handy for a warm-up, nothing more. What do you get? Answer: 0.97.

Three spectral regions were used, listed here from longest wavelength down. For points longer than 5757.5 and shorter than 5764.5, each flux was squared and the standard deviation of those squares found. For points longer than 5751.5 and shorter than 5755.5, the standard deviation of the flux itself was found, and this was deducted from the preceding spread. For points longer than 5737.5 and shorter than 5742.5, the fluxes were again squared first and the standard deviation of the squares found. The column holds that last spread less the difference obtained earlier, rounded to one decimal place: -0.3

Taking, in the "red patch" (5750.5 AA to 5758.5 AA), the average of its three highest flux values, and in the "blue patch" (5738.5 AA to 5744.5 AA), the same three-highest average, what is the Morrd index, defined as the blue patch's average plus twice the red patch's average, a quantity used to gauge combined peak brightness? 3.37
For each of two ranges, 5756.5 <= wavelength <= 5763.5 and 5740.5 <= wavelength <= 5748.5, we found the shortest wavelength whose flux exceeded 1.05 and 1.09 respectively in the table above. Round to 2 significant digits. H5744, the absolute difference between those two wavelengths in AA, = 21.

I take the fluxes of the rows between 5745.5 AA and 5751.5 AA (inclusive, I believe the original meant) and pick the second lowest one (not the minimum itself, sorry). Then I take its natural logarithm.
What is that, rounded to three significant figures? -0.143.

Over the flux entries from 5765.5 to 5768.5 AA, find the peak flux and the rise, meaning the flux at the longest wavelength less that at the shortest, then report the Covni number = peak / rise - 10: -25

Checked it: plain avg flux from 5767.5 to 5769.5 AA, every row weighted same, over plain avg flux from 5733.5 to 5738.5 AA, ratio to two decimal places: 0.61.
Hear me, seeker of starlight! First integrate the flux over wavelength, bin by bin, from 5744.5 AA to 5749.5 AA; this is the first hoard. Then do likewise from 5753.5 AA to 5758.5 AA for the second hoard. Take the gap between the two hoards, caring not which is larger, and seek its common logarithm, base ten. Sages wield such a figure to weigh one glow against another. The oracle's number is -1.05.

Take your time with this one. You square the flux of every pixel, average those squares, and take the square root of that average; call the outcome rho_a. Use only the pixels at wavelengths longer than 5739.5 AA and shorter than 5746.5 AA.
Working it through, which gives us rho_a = 1.00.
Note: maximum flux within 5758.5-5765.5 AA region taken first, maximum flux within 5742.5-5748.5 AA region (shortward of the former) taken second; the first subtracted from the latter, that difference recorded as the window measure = -0.14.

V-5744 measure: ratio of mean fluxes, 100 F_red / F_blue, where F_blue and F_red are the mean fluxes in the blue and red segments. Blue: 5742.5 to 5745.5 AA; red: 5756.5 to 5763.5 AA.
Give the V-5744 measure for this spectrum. 88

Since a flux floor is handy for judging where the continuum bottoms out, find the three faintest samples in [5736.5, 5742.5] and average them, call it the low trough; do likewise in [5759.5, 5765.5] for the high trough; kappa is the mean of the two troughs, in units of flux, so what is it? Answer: 0.94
